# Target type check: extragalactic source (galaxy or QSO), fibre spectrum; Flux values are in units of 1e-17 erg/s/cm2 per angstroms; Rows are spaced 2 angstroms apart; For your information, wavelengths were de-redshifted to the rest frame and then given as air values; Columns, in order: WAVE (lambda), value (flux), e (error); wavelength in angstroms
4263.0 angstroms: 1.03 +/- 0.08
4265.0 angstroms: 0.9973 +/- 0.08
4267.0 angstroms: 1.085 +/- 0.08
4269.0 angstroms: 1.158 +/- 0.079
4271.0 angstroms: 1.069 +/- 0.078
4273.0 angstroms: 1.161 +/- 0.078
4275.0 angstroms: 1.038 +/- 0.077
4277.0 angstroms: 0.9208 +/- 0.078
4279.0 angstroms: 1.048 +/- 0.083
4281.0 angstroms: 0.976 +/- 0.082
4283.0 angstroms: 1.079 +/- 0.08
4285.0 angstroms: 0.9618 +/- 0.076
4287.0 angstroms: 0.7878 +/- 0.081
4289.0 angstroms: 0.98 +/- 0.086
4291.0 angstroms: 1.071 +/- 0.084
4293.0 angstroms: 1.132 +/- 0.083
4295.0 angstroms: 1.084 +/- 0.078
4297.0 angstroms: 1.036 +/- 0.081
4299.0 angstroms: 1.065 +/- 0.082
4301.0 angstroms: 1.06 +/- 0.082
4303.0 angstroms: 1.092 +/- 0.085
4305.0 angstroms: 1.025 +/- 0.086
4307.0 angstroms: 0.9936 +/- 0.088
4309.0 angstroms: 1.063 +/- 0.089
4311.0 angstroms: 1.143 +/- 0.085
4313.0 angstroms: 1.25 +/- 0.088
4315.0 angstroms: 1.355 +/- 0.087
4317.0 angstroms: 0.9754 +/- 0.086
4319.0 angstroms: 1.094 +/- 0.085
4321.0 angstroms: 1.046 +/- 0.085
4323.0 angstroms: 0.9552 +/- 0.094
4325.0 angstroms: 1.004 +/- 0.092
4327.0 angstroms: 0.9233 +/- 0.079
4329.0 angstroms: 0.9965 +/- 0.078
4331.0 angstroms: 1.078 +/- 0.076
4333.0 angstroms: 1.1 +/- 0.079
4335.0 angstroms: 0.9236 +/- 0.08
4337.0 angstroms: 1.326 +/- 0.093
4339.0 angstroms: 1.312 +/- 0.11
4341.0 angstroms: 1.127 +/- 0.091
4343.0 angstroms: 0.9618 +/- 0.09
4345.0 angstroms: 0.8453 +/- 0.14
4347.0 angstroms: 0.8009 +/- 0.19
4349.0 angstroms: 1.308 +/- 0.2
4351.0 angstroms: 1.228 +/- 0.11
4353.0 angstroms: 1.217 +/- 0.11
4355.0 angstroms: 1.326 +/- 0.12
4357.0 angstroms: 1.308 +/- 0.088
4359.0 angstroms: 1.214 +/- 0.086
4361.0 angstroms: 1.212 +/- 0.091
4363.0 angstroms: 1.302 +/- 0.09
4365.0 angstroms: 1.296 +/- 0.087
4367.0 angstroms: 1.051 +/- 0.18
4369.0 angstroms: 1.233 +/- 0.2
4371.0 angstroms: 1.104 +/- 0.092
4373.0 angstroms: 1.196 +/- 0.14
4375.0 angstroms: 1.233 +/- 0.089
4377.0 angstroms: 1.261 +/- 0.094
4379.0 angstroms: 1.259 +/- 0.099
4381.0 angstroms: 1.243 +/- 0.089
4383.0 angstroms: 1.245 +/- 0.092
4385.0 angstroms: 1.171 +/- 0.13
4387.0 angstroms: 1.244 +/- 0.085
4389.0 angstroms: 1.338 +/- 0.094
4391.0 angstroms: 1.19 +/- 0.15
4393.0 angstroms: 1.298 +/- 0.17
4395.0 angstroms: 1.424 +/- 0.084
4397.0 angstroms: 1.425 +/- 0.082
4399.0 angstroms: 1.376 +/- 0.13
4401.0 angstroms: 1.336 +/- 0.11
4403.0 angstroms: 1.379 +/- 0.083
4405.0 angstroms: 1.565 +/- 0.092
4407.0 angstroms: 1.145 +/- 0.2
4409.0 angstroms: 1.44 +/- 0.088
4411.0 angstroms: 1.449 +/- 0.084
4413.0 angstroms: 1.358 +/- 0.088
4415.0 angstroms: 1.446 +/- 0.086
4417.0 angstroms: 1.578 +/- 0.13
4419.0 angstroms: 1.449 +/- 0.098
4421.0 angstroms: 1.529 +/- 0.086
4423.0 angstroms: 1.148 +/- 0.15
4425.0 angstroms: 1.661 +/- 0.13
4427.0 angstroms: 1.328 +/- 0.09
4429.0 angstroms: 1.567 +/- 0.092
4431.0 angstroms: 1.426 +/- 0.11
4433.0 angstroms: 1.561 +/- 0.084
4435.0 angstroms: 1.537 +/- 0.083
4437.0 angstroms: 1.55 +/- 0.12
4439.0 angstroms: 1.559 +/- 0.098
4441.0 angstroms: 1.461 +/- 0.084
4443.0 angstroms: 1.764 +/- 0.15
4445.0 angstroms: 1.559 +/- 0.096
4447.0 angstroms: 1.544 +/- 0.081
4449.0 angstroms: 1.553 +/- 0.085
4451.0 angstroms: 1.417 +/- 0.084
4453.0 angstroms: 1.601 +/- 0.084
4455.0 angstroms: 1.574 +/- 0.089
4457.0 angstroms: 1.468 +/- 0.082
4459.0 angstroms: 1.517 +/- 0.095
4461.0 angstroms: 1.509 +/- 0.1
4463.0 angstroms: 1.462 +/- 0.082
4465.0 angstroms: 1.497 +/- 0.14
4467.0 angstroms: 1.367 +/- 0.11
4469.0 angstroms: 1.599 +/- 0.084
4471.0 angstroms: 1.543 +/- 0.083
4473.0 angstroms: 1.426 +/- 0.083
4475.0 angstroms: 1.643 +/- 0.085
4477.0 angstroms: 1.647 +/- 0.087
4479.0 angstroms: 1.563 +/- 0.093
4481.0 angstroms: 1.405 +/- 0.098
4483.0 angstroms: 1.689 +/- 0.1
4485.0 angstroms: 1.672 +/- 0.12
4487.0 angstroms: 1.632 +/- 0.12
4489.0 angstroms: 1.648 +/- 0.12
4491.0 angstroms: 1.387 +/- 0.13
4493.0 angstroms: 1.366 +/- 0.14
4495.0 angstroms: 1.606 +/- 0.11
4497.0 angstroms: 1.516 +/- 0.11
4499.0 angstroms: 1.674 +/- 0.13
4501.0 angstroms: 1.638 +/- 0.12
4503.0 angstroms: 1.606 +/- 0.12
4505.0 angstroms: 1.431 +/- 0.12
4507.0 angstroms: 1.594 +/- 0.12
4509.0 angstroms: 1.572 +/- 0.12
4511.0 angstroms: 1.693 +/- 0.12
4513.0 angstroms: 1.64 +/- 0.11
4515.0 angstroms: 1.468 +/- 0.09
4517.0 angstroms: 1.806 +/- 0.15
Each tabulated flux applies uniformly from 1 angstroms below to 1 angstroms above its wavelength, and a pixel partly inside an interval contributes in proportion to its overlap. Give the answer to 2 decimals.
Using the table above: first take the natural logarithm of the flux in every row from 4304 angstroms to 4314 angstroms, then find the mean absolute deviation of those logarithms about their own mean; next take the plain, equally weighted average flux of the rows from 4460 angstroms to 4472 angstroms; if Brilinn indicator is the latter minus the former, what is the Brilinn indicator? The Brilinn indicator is 1.42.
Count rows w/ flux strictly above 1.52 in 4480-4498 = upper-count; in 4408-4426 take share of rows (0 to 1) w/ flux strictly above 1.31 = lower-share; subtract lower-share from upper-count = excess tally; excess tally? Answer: 4.1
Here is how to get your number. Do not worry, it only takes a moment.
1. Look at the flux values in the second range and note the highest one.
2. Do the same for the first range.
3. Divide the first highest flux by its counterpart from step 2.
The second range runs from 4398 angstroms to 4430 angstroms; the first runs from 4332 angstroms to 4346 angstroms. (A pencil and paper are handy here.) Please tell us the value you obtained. 1.25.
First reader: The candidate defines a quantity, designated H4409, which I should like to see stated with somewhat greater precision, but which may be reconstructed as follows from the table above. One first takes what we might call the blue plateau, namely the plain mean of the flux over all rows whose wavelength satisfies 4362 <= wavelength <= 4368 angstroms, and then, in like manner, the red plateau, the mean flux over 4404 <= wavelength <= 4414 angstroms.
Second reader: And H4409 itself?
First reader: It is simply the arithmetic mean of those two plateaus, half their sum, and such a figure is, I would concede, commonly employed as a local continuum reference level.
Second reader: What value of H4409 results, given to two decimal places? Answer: 1.30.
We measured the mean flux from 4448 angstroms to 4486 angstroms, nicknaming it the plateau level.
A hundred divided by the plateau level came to 65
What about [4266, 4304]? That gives 96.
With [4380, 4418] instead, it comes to 74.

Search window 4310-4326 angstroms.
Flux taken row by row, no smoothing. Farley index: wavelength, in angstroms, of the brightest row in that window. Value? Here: 4315.0 angstroms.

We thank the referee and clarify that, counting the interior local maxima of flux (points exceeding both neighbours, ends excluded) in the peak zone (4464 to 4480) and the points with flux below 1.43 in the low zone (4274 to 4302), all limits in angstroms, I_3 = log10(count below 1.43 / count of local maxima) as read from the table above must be 0.85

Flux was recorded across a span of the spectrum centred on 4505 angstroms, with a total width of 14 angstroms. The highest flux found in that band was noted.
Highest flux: 1.693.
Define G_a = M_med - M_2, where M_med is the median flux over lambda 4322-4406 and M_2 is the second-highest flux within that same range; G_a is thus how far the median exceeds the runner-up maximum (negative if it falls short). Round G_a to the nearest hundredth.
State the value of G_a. -0.19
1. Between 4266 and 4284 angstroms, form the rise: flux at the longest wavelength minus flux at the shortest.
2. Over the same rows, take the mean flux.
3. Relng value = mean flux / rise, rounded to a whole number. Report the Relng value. -177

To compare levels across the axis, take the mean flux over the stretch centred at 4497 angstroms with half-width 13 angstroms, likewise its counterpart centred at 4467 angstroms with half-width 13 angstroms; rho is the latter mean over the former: 0.97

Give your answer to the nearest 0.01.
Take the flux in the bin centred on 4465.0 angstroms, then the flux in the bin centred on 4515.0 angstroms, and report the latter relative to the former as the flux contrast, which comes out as 0.98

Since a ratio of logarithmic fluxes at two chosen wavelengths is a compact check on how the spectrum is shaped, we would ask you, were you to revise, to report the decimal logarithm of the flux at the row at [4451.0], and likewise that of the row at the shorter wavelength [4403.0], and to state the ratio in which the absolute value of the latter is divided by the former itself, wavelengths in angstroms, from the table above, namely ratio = 0.92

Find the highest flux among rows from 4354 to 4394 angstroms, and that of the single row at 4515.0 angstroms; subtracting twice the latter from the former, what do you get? -1.60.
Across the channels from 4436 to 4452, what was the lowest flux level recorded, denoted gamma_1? 1.417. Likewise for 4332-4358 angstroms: 0.8009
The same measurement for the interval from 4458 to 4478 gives 1.367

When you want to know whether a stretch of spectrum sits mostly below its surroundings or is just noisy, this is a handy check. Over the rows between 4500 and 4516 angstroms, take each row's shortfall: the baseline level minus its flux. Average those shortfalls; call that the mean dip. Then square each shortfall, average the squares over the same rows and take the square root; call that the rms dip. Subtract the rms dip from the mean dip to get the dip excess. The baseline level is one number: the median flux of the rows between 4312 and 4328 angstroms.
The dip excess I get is -1.1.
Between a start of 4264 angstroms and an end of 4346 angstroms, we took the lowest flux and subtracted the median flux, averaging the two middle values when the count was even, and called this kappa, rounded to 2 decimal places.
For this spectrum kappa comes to -0.27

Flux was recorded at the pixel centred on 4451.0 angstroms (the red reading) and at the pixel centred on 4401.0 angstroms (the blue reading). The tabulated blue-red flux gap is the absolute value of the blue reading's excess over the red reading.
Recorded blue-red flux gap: 0.08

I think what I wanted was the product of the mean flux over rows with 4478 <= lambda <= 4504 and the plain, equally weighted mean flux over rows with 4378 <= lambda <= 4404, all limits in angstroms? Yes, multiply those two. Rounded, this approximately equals 2.0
